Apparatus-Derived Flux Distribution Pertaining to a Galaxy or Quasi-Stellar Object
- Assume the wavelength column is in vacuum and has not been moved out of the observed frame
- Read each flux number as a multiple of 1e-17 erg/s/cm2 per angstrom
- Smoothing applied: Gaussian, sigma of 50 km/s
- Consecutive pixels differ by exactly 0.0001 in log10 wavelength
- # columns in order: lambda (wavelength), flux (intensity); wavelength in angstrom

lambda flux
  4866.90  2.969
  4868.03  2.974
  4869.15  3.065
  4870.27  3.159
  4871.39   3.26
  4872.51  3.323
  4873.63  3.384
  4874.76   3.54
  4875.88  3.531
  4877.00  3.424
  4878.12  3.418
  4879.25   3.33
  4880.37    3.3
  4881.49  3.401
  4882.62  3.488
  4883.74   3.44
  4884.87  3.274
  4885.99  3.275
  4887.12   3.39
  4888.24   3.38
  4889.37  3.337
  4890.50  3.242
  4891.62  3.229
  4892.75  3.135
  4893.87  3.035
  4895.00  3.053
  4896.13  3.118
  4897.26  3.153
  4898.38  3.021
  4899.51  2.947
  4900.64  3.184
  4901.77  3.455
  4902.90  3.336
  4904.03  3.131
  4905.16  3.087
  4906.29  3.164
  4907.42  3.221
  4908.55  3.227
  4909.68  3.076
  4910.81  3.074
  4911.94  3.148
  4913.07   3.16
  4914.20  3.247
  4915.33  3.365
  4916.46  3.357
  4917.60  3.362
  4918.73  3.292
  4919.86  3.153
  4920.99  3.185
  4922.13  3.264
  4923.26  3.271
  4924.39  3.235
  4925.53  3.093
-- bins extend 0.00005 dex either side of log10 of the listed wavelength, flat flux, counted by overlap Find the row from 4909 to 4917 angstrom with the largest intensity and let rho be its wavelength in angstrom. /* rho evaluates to 4915.33 angstrom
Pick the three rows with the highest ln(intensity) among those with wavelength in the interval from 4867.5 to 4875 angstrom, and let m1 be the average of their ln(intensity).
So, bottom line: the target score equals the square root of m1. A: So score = 1.11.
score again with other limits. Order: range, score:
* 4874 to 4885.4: 1.12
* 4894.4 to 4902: 1.09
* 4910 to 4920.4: 1.10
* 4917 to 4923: 1.09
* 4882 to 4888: 1.11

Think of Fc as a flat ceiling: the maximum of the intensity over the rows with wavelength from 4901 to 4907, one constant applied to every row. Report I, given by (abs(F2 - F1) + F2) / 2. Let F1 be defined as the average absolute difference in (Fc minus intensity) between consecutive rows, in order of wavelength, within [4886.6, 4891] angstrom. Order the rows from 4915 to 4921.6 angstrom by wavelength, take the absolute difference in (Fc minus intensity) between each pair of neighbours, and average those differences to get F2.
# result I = 0.026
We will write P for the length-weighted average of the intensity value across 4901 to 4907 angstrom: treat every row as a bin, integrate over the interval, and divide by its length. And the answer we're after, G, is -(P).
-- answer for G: -3.23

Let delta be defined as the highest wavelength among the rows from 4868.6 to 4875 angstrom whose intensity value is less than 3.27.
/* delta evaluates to 4871.39 angstrom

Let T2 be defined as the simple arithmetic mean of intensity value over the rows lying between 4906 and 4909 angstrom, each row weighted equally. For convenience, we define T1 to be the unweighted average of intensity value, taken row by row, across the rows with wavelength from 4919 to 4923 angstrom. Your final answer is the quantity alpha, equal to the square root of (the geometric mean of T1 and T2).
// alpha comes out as 1.79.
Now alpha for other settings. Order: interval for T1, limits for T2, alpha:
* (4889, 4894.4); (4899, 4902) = 1.79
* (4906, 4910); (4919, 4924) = 1.79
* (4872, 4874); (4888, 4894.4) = 1.81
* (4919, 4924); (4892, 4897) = 1.78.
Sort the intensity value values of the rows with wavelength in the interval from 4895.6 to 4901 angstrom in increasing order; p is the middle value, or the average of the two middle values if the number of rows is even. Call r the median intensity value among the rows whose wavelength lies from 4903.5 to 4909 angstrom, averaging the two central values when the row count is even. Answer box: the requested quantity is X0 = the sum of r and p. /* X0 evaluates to 6.28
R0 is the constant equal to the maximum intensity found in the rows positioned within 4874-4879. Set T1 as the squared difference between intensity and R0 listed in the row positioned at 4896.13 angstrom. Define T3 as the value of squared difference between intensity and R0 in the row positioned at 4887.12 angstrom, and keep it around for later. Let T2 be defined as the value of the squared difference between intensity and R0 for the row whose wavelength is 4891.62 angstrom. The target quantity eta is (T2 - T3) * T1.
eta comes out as 0.013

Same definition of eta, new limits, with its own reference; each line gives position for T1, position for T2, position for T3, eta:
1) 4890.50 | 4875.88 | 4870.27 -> -0.013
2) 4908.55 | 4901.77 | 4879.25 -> -0.004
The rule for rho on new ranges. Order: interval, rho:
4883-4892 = 4883.74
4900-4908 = 4901.77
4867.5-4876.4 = 4874.76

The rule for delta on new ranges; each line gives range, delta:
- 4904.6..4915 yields 4914.20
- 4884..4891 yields 4890.50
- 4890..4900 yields 4899.51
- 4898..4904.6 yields 4904.03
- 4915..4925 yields 4924.39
